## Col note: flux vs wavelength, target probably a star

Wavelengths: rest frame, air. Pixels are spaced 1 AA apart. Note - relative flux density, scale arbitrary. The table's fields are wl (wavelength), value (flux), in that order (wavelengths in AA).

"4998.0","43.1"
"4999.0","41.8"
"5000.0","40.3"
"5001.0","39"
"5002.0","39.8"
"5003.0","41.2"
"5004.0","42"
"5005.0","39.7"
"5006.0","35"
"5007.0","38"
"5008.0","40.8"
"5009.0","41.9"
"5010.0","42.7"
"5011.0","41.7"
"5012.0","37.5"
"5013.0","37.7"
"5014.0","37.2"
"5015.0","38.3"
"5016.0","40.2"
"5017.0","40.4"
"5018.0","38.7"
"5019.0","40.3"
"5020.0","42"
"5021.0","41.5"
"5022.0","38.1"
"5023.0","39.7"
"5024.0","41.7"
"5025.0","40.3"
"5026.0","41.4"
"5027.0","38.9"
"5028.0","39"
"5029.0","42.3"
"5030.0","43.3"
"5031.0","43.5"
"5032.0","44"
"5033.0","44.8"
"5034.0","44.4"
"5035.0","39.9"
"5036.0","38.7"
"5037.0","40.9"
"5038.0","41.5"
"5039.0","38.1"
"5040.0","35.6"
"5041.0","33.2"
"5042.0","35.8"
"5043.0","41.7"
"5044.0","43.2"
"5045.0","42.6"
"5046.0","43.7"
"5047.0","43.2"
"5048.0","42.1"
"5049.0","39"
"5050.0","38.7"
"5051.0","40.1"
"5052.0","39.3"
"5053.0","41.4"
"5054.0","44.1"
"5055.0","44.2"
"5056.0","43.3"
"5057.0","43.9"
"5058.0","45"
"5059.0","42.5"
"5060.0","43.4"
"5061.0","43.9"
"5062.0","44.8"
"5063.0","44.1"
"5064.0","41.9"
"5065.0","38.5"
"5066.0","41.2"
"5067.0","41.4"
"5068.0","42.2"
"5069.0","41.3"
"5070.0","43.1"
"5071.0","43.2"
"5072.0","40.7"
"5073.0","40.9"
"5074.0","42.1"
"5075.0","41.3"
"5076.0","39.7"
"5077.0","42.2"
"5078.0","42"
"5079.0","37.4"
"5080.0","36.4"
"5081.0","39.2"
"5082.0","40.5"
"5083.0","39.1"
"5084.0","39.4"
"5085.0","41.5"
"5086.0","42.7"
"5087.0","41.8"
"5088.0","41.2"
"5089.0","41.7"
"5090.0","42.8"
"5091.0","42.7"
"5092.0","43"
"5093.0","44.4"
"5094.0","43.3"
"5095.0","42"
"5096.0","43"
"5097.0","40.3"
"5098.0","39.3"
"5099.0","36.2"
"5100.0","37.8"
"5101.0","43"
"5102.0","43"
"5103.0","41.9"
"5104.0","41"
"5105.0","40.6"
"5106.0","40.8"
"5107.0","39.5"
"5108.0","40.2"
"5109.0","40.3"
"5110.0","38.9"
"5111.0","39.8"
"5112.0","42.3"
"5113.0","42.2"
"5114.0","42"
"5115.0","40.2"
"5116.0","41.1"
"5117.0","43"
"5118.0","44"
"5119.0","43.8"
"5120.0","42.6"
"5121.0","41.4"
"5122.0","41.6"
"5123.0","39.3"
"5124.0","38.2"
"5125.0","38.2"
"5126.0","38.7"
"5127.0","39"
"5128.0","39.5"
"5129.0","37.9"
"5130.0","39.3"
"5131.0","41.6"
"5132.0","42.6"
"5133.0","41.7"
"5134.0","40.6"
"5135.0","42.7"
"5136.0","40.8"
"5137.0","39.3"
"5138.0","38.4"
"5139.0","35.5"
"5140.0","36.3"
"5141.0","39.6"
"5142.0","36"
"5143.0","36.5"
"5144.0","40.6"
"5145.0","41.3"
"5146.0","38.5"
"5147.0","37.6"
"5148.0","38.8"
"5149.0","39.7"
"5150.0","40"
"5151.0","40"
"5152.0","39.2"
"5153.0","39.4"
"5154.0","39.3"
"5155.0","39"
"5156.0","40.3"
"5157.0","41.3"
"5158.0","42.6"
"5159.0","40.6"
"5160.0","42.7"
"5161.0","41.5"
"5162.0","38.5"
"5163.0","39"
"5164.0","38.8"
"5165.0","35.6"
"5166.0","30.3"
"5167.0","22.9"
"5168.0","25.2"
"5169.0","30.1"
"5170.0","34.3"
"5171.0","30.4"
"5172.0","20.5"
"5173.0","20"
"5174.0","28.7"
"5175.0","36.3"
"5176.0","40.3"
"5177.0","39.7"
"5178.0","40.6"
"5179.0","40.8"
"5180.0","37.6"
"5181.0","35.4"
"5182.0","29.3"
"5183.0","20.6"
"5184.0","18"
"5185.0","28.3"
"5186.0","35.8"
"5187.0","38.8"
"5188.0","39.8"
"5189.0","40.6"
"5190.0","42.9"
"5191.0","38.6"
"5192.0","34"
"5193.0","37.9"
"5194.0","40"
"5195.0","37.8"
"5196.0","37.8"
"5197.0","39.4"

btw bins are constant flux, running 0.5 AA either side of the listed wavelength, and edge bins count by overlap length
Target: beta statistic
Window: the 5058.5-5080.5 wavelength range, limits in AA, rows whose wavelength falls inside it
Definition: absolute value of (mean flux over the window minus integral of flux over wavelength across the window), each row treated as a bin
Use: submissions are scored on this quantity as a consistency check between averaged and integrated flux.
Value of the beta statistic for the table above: 873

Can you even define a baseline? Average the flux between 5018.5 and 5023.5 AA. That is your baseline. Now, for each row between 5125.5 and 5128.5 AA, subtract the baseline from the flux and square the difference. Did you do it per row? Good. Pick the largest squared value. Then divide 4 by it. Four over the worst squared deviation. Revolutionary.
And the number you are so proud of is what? 1.5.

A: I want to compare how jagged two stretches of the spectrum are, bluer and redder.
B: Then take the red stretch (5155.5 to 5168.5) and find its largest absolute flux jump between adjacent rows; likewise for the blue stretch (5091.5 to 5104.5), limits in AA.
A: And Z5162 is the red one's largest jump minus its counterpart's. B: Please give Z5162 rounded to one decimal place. 2.2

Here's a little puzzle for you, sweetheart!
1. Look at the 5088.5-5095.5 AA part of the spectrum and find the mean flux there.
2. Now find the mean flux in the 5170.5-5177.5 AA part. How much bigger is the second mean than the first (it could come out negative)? -12.0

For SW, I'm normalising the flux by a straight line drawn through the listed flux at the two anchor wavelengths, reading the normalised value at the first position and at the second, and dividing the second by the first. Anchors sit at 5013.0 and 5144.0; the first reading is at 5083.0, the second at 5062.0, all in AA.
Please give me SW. 1.16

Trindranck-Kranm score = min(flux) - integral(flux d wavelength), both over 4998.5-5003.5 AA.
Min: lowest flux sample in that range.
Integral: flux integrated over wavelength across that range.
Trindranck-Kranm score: -163.1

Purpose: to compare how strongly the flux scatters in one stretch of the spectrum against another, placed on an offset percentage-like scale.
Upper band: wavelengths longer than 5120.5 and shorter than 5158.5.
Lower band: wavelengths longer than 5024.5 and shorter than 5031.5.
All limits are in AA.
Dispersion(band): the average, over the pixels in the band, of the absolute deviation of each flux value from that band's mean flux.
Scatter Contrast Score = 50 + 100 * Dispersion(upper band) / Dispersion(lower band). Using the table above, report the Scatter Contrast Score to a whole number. 138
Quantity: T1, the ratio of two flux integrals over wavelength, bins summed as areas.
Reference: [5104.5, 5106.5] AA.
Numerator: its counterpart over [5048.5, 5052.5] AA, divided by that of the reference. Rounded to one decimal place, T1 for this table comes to 1.9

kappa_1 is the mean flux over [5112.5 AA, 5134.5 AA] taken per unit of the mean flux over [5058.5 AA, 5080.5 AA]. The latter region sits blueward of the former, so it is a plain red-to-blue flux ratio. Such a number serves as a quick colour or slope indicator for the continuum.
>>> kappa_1 0.98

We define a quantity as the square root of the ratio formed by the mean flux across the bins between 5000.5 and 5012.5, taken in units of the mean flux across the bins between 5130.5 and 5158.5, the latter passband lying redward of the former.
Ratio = 1.00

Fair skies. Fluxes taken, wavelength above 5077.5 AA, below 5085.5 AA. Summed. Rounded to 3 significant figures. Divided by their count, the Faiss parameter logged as 39.4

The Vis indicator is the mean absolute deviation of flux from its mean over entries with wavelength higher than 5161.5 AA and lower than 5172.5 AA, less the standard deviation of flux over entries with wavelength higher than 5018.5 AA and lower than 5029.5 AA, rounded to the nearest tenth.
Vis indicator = 3.9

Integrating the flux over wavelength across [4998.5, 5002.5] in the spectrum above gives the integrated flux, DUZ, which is 161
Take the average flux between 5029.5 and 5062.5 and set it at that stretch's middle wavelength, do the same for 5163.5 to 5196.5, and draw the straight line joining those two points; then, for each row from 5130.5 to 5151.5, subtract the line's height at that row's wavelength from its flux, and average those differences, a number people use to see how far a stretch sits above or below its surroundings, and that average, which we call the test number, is 3.5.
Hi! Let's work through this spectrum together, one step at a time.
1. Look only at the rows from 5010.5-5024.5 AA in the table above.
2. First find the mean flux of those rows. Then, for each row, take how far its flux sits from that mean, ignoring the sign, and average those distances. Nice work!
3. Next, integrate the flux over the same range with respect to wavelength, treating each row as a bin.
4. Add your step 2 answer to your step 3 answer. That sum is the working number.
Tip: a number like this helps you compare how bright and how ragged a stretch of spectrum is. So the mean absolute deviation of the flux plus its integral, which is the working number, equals 556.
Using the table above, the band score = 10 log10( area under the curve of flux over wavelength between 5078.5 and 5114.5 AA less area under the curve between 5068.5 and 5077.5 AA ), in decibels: 30.4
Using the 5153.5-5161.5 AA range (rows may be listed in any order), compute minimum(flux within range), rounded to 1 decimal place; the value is 39.0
